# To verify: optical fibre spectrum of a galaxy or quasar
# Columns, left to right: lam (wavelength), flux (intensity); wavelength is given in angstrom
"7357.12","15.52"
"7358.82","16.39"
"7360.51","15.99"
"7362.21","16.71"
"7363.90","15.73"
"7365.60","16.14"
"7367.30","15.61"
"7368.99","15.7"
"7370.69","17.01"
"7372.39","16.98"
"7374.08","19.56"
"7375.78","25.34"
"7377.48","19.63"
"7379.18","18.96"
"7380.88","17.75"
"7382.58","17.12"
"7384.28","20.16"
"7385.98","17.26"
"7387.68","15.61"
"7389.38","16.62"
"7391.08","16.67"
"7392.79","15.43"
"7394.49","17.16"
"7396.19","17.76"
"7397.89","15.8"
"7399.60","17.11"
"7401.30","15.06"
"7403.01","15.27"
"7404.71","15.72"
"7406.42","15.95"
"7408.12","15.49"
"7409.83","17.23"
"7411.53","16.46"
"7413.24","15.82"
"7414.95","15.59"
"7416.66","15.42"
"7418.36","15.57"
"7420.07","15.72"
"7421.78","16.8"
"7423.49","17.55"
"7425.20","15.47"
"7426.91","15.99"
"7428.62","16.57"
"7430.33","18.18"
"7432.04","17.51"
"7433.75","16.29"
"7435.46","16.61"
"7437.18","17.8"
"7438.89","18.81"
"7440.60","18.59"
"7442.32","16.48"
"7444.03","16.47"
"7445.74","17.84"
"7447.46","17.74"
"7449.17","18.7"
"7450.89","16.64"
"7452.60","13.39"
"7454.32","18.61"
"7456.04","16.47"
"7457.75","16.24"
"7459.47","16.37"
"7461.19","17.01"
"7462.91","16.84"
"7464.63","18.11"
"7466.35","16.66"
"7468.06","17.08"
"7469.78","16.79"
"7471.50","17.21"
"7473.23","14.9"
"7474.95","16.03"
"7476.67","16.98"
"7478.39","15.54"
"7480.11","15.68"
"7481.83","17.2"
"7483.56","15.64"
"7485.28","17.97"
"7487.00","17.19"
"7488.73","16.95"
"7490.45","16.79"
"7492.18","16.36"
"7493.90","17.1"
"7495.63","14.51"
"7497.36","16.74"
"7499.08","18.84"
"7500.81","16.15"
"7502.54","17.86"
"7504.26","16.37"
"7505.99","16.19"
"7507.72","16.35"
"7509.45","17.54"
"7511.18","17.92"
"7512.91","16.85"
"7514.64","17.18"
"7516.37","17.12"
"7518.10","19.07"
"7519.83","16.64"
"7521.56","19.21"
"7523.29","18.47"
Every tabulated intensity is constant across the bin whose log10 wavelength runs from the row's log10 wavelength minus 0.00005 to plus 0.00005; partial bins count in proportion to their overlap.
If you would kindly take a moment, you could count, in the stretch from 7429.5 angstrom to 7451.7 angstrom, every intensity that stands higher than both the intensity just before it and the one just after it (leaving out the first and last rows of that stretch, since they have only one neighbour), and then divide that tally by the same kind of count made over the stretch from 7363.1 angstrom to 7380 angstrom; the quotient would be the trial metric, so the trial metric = 1.0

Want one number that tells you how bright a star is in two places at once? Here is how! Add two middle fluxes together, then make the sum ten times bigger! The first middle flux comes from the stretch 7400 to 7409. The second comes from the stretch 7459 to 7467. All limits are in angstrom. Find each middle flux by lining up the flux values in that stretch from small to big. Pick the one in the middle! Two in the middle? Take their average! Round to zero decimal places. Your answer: 323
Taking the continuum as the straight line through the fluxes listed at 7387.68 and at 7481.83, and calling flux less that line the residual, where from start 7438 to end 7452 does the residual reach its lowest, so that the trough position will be 7444.03 angstrom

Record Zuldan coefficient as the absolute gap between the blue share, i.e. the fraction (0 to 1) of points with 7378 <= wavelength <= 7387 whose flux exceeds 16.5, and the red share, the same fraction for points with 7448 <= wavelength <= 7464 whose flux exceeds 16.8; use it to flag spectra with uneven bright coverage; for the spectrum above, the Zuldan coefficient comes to 0.56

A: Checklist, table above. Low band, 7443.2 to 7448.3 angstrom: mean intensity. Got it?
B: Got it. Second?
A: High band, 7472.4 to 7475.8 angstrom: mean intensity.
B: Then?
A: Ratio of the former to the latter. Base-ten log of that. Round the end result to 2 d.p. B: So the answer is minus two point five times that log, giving -0.12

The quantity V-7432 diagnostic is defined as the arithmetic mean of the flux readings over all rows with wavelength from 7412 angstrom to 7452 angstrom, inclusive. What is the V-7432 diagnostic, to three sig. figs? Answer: 16.9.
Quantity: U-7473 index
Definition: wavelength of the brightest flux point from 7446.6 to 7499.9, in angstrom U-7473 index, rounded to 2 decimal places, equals 7499.08 angstrom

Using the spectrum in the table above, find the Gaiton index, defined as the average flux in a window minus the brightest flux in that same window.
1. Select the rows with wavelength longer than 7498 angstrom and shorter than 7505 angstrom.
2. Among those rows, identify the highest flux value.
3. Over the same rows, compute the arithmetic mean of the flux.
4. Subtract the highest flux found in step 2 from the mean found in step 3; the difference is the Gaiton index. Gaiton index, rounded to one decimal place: -1.5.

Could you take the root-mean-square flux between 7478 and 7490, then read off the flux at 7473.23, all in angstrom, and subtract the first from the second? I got -1.7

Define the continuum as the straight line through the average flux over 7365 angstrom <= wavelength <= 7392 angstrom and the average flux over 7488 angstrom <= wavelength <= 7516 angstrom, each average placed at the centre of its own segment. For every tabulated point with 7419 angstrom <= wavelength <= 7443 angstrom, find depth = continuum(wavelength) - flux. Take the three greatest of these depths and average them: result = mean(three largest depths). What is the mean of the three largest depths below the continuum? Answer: 1.78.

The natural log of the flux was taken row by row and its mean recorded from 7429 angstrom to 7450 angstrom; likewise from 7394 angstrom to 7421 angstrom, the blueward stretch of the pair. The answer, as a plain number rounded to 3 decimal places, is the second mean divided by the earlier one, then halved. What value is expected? 0.484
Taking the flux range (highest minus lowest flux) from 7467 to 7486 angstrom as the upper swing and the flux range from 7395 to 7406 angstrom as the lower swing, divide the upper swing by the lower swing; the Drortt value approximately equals 1.1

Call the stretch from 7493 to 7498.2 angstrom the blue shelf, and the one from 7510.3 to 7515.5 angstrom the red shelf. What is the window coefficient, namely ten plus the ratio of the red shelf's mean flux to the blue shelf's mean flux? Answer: 11.07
